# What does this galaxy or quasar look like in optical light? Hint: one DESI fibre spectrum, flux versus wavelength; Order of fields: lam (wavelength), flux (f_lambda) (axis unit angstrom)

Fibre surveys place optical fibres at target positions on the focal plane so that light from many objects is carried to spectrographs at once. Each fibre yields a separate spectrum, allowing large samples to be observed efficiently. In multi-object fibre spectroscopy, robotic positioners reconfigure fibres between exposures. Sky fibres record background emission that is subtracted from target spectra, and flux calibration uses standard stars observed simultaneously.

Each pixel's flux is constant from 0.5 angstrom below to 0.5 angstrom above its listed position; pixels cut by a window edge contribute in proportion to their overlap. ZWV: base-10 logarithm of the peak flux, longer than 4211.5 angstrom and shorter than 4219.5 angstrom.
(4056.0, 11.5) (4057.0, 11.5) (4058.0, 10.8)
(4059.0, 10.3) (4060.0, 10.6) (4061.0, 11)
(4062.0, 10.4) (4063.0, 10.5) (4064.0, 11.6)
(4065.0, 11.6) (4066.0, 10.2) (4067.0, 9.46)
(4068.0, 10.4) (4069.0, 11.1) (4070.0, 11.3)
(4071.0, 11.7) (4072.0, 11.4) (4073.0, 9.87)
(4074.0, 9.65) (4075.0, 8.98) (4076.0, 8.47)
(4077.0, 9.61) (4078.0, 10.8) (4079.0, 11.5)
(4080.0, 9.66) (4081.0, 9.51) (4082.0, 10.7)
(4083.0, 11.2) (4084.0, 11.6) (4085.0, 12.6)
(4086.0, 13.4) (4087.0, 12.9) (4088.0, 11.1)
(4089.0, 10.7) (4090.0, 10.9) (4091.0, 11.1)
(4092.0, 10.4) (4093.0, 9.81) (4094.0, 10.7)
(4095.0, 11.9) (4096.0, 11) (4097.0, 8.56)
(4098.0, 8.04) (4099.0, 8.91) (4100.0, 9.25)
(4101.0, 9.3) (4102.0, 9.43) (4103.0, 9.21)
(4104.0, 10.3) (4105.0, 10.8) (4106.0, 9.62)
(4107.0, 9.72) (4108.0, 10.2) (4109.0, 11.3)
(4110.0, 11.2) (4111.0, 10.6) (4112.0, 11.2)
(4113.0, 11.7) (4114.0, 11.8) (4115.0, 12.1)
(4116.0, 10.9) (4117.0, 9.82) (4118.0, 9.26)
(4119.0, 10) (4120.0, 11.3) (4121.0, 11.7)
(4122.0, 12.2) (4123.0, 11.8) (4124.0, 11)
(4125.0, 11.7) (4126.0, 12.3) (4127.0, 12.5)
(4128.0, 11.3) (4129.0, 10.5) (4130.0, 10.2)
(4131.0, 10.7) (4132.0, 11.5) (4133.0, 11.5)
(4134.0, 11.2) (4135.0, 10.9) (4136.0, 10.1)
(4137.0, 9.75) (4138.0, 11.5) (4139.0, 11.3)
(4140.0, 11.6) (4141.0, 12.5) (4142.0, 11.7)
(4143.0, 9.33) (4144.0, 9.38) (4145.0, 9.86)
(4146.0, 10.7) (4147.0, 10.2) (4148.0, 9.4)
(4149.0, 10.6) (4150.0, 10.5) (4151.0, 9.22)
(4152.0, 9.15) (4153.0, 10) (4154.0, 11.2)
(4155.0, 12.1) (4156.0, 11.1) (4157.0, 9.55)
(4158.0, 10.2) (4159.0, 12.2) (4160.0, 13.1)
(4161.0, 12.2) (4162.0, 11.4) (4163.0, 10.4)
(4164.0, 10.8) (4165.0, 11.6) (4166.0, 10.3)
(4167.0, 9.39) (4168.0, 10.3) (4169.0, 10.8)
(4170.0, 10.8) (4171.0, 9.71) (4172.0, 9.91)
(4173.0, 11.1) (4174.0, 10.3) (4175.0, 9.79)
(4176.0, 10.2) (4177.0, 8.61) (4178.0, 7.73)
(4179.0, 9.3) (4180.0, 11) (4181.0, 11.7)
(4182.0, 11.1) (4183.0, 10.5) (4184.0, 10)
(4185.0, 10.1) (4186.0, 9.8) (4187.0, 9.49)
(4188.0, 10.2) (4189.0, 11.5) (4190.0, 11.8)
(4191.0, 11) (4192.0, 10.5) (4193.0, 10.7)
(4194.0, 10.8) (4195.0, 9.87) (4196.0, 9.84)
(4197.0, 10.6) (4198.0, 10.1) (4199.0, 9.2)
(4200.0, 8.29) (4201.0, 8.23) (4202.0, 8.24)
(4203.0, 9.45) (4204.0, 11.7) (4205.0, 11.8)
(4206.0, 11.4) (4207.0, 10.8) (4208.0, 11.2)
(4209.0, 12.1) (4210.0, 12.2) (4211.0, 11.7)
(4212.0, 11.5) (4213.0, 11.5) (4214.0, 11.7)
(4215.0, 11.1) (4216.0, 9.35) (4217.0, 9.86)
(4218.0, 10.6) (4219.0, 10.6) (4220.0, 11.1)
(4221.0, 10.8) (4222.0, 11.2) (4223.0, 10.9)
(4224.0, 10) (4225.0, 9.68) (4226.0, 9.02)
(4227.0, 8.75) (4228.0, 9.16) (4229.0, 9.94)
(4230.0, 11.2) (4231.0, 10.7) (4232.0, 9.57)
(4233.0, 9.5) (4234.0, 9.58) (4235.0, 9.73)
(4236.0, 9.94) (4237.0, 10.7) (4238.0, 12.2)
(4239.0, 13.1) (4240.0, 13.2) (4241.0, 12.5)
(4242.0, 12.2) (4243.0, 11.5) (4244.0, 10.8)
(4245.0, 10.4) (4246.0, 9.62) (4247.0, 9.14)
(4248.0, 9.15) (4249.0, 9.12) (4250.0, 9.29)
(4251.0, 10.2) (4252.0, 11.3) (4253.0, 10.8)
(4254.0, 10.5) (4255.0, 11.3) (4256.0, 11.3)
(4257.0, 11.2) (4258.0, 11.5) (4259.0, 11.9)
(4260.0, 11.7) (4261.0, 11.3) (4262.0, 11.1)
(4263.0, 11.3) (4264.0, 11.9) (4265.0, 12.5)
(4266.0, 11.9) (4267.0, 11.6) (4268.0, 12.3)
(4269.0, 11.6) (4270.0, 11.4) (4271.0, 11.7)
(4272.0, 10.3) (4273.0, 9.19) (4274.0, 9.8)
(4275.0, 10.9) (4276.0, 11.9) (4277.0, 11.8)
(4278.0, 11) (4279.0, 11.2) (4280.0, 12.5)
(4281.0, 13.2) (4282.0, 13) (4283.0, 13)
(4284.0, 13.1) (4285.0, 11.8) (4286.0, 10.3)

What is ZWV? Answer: 1.07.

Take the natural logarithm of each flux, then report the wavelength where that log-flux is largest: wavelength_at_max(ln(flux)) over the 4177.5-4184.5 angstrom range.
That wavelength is 4181.0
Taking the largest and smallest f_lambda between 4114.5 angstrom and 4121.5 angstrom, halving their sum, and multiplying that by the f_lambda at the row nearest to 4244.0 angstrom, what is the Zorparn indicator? 115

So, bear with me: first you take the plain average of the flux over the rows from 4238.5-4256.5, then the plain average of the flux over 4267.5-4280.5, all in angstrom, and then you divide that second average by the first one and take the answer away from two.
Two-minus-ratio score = 0.97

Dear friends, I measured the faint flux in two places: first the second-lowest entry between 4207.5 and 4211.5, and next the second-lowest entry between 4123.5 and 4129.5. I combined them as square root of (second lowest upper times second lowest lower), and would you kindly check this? 11.3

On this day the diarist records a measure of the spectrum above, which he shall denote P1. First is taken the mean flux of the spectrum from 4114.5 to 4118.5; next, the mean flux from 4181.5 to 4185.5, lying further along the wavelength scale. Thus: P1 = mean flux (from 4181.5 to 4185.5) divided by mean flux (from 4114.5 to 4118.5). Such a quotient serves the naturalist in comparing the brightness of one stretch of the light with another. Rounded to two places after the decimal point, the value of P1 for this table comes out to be 0.99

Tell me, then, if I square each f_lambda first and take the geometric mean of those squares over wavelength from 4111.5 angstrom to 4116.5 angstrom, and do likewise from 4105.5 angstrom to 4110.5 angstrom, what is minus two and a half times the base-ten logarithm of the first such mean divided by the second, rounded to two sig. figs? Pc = -0.23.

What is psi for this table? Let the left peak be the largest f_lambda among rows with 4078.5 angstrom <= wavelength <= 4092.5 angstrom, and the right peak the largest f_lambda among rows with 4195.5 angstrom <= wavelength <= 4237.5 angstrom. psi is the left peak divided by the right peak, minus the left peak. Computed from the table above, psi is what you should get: -12.3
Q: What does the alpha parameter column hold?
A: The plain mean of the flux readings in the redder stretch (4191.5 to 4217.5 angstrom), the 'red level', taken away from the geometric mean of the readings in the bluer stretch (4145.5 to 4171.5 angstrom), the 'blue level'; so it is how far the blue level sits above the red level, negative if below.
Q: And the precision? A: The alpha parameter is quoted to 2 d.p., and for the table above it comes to 0.08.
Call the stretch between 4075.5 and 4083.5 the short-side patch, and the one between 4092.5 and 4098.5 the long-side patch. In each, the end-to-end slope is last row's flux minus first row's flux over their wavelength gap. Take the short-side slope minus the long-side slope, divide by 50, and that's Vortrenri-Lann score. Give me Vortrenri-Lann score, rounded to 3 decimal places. 0.015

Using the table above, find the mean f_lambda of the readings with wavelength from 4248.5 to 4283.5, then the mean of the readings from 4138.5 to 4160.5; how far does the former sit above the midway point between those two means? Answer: 0.3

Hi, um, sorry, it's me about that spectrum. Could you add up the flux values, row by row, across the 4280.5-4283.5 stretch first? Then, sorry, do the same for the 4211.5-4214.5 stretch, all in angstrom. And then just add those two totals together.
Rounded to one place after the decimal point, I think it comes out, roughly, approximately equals 73.9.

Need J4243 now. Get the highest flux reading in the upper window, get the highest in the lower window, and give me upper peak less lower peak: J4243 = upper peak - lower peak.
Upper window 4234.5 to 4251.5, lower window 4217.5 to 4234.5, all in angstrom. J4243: 2.0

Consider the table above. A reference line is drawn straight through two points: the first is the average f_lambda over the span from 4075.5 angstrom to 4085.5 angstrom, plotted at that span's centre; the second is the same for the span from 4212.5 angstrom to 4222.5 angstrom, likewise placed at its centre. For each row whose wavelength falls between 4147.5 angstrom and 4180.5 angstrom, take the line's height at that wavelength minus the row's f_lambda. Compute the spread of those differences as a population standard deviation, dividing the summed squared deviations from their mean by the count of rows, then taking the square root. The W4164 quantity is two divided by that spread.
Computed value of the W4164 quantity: 1.81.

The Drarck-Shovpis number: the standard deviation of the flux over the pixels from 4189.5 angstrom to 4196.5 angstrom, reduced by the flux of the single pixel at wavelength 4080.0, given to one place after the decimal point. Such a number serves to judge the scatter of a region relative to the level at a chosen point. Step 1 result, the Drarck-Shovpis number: -9.0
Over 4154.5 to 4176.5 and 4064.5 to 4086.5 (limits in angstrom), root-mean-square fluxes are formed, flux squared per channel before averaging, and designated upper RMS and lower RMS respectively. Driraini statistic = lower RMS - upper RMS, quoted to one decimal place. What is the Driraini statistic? -0.1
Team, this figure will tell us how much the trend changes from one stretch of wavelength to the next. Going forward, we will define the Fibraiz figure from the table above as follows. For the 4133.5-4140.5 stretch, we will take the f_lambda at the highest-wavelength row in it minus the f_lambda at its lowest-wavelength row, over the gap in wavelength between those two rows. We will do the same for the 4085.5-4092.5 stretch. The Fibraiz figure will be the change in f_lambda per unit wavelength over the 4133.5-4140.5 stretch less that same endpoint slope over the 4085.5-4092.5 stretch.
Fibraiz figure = 0.6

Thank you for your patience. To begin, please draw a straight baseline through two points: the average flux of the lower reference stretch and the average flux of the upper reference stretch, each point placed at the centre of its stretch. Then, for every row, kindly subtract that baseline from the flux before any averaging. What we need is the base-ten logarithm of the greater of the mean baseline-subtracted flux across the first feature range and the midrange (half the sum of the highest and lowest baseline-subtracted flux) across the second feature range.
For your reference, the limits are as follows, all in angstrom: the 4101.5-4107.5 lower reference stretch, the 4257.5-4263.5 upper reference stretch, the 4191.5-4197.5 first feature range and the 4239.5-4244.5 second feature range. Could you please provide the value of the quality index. -0.139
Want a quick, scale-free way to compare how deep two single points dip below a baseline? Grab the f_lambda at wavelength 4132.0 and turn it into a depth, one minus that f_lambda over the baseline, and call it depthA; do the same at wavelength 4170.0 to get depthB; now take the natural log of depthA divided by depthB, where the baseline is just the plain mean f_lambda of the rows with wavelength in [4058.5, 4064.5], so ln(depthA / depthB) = 2.4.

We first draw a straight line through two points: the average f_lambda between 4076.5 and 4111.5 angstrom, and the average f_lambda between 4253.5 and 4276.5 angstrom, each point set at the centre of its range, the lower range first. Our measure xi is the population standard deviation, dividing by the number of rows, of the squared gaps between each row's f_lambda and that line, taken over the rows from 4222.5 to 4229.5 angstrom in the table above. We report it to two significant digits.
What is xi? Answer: 1.9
